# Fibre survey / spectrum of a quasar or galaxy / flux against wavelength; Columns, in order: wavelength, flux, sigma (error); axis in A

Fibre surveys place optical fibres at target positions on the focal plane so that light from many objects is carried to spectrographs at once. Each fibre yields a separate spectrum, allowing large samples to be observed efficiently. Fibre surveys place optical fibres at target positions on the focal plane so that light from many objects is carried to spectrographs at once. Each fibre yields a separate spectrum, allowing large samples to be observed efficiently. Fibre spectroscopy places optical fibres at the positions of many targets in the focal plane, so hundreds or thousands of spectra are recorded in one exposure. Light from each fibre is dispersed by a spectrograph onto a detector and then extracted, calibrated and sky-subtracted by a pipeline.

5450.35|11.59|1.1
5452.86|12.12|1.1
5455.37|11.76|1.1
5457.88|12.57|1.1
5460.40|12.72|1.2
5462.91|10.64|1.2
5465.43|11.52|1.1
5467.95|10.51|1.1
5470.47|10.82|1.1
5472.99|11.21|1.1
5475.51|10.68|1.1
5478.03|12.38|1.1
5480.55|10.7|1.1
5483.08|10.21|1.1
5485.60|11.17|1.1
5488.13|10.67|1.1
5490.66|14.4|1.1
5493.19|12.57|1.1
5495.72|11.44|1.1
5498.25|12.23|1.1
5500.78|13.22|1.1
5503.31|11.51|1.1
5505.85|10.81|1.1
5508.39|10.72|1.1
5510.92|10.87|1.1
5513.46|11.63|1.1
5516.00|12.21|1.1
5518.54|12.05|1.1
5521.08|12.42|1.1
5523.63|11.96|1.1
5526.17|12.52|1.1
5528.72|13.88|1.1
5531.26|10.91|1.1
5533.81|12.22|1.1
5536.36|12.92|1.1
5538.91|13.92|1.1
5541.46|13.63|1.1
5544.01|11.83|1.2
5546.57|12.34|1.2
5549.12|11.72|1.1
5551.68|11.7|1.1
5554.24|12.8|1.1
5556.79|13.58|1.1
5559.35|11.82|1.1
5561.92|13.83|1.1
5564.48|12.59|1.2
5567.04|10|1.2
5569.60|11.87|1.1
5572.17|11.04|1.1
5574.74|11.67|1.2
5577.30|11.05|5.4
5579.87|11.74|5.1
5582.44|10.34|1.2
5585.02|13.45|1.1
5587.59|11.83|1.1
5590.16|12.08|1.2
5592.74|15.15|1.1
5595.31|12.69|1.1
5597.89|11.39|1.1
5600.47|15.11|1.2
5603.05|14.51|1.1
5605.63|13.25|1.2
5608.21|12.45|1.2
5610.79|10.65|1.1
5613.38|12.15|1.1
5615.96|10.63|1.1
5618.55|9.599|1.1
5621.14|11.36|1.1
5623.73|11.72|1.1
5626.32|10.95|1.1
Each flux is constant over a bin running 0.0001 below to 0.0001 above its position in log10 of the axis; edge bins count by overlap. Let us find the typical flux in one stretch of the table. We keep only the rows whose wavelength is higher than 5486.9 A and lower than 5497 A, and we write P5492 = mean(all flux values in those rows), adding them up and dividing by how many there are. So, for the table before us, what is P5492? 12.3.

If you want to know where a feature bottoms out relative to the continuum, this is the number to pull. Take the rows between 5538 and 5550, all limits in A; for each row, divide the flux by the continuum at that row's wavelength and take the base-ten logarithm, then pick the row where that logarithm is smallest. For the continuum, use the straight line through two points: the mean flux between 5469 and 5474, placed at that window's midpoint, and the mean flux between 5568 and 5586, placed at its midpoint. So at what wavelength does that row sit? 5549.12 A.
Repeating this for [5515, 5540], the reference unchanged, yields 5531.26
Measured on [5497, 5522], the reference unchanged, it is 5508.39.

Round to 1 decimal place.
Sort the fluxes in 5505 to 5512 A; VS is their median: 10.8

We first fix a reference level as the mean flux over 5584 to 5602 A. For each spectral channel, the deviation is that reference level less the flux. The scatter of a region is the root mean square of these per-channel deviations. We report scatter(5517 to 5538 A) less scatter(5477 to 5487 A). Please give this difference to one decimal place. -1.1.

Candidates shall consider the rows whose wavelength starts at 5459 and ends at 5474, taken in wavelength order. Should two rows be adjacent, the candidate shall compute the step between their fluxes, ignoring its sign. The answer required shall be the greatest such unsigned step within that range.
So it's 2.1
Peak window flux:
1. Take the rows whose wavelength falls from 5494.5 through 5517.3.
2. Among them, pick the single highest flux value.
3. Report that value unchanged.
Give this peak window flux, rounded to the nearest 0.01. 13.22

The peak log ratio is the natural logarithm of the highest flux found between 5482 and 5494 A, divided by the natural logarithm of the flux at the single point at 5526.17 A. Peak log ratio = 1.06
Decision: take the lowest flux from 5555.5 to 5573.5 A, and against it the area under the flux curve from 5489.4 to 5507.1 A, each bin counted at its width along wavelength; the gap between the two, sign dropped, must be 208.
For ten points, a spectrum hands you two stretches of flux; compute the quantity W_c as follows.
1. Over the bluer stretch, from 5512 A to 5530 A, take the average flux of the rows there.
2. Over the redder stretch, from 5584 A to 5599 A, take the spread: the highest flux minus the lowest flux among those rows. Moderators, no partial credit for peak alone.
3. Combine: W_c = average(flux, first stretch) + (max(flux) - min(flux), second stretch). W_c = 16.1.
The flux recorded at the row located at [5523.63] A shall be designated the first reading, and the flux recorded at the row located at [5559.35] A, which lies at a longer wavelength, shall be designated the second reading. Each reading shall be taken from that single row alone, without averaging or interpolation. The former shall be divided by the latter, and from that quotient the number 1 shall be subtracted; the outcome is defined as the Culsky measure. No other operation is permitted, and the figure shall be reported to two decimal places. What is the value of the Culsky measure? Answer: 0.01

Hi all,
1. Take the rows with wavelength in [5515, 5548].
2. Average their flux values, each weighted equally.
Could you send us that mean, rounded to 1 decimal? 12.5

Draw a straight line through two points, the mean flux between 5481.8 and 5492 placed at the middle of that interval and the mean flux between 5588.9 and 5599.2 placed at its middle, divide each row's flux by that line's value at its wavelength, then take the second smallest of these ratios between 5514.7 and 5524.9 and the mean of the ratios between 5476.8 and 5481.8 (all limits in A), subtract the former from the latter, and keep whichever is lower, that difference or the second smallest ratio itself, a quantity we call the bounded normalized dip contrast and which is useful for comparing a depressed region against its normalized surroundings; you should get -0.005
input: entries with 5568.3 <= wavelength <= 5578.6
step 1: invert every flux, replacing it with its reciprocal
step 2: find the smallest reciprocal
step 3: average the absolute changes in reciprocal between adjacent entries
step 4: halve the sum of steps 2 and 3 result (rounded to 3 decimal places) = 0.045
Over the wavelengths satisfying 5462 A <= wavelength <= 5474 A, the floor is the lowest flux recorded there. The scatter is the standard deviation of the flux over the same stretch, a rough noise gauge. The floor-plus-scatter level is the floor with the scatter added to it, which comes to 10.9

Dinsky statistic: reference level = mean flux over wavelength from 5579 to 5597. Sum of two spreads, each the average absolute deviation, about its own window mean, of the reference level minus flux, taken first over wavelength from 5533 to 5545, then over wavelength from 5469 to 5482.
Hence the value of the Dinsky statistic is 1.21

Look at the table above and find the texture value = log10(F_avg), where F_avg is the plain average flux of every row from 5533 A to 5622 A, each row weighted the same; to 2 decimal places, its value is 1.09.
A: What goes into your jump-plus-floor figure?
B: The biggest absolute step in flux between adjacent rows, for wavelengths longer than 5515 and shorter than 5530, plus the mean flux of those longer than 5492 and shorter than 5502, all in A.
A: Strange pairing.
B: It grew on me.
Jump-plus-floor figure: 13.7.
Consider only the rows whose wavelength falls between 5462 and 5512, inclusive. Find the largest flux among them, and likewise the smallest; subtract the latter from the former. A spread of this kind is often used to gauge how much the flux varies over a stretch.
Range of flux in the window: 4.2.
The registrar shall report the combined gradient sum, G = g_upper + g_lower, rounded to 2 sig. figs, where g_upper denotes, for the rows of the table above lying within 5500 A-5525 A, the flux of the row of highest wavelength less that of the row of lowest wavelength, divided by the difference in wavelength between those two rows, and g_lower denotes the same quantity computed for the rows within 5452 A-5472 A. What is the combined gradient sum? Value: -0.13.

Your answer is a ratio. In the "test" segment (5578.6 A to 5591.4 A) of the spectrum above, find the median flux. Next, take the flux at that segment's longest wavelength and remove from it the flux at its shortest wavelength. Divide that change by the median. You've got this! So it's 0.029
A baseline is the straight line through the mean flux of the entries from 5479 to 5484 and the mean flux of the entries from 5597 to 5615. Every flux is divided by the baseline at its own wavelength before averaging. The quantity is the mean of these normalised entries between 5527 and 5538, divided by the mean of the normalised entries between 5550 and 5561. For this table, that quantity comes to 1.04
